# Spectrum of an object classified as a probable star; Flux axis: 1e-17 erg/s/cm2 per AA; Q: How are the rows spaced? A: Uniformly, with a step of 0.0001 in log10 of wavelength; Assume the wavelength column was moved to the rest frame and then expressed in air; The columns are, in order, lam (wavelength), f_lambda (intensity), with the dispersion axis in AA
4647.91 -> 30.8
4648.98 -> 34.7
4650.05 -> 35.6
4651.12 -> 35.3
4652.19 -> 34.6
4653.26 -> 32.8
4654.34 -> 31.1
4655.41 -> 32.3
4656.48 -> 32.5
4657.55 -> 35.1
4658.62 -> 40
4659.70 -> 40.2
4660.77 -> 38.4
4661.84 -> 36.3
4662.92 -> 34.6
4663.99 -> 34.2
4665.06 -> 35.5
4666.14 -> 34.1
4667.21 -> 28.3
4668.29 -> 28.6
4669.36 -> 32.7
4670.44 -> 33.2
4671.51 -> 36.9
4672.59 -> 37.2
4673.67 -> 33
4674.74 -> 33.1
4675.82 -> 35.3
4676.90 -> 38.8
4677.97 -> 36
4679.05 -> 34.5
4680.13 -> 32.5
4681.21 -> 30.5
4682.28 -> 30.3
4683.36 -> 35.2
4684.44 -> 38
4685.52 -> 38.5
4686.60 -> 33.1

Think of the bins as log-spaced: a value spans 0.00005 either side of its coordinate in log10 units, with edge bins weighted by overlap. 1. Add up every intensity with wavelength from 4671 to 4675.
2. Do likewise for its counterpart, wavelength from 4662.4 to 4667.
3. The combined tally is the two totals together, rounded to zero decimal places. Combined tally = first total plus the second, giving 279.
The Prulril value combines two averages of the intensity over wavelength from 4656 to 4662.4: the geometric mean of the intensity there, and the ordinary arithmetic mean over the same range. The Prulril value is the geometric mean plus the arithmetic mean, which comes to 74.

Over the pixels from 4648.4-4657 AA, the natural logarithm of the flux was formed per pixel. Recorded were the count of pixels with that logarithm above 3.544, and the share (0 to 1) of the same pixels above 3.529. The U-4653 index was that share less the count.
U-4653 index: -2.5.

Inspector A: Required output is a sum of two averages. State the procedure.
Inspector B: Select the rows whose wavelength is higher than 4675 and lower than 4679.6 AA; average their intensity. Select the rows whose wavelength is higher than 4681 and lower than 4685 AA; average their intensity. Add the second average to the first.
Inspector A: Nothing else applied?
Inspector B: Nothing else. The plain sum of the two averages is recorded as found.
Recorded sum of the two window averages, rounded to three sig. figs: 69.7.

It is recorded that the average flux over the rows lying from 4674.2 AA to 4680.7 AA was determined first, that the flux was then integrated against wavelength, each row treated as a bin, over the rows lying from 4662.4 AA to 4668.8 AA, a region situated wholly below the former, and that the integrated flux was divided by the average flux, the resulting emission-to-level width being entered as 6.0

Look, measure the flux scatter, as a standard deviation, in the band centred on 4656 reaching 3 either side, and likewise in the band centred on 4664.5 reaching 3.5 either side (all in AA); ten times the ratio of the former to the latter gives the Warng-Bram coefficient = 11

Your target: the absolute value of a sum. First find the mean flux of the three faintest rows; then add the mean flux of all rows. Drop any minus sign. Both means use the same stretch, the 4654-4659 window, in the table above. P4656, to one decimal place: 66.2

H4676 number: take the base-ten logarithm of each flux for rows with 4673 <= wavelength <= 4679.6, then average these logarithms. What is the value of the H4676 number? 1.545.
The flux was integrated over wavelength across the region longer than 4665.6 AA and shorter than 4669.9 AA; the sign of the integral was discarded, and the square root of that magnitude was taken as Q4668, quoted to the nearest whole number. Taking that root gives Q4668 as 12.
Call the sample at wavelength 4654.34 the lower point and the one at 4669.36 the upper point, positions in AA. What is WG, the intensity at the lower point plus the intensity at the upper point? 63.8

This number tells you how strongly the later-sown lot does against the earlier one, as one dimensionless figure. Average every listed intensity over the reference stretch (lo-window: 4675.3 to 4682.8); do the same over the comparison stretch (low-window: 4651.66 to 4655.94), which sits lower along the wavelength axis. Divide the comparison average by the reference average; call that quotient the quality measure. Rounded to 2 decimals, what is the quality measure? 0.96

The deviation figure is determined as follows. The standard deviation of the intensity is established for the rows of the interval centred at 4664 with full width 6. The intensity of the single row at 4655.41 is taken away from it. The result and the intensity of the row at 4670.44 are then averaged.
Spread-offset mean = 0.9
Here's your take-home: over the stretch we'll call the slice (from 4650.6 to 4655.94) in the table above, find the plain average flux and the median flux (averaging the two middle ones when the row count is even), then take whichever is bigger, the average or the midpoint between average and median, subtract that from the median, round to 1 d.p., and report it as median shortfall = -0.4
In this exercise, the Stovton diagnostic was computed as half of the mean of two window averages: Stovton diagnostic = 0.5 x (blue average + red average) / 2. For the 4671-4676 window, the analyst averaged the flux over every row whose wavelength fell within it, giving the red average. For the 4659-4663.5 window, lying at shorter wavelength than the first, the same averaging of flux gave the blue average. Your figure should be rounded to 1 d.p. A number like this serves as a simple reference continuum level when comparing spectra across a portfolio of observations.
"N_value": 18.1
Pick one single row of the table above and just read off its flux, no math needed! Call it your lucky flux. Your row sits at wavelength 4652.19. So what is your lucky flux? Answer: 34.6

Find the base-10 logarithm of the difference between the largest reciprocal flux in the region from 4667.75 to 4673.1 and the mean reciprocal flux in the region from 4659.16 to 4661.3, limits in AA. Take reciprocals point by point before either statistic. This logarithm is -2.0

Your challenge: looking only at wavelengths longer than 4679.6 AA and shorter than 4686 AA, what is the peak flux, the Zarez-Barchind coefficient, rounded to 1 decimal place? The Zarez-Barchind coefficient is 38.5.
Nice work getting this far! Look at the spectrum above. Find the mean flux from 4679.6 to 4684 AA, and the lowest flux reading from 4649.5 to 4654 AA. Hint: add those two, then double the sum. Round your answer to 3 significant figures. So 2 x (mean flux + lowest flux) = 130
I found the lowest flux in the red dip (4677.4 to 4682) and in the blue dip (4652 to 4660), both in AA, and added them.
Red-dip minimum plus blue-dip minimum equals 61.6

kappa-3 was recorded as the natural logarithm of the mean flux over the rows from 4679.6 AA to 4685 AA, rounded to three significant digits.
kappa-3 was 3.51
